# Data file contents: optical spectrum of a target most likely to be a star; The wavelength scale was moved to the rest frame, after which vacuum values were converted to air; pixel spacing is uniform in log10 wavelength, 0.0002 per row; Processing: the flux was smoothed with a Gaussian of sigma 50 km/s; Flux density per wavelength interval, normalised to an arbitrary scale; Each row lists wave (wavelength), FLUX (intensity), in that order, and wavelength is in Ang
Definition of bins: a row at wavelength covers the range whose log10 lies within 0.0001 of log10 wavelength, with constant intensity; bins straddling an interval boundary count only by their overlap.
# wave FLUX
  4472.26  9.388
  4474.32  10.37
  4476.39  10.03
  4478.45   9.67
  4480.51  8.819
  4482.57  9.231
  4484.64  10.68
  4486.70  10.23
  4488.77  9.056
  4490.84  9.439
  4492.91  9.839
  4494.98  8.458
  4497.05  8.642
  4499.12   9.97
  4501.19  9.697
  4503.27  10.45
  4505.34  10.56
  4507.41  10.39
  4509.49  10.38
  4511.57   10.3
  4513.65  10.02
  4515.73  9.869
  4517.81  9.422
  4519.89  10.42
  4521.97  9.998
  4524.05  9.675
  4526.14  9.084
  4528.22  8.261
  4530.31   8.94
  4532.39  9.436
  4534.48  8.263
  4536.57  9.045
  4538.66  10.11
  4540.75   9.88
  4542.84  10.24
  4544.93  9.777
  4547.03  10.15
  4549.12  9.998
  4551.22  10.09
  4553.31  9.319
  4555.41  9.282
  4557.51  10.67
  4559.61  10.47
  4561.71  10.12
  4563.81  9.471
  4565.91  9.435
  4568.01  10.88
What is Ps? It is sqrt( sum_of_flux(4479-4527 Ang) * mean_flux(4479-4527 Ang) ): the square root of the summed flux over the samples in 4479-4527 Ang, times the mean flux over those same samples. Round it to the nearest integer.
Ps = 47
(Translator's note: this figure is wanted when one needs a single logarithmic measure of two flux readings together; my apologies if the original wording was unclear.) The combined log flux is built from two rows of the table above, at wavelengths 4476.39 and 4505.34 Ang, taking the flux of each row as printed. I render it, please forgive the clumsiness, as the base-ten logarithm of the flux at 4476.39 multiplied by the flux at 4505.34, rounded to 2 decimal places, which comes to 2.02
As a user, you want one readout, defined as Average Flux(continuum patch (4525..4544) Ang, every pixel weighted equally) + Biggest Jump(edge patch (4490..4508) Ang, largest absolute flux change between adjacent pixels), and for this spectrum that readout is 10.6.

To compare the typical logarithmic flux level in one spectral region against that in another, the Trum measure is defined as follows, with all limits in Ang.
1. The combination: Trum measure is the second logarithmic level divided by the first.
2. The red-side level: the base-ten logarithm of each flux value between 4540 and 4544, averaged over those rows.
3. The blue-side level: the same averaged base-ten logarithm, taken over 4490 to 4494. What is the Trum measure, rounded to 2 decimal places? 0.98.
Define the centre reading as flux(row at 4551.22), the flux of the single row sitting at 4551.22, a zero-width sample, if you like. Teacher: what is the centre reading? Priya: 10.09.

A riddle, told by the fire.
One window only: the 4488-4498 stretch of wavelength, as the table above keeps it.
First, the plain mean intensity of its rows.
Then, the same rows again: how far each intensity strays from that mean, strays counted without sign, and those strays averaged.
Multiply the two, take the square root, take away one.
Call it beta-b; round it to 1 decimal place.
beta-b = 1.0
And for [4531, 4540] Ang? 1.3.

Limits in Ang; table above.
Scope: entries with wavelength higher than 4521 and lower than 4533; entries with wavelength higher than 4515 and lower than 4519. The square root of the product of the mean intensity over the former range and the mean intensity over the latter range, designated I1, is 9.44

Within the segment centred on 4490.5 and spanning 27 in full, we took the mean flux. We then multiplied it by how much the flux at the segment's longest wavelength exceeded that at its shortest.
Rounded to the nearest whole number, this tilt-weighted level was 7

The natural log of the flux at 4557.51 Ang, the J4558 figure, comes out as 2.37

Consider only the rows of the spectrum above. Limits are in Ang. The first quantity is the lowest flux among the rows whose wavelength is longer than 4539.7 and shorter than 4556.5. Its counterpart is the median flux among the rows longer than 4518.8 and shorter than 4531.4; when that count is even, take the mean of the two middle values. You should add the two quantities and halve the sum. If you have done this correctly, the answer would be 9.33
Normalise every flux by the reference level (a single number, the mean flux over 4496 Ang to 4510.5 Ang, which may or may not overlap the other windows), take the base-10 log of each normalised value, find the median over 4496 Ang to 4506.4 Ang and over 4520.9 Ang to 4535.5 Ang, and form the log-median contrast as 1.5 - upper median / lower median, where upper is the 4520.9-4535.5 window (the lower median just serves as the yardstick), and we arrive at -21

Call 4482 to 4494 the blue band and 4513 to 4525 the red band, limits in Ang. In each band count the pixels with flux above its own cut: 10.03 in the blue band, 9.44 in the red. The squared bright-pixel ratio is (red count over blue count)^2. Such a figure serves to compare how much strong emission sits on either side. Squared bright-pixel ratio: 6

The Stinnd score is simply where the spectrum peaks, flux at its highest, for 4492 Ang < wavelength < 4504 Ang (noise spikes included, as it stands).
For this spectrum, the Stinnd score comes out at 4503.27 Ang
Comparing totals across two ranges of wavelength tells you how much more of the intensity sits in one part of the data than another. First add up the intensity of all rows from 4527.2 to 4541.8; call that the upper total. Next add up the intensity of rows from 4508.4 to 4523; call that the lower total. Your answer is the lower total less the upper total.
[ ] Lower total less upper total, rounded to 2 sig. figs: 6.5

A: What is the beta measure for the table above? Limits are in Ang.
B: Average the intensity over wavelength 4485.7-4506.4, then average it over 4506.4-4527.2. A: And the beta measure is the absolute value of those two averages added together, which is 19.6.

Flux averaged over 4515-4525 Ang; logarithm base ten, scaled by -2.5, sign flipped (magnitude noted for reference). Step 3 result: 2.487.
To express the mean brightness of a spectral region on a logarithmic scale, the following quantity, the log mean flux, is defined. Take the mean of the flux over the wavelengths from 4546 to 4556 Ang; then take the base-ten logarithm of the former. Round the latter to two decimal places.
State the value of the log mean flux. 0.99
